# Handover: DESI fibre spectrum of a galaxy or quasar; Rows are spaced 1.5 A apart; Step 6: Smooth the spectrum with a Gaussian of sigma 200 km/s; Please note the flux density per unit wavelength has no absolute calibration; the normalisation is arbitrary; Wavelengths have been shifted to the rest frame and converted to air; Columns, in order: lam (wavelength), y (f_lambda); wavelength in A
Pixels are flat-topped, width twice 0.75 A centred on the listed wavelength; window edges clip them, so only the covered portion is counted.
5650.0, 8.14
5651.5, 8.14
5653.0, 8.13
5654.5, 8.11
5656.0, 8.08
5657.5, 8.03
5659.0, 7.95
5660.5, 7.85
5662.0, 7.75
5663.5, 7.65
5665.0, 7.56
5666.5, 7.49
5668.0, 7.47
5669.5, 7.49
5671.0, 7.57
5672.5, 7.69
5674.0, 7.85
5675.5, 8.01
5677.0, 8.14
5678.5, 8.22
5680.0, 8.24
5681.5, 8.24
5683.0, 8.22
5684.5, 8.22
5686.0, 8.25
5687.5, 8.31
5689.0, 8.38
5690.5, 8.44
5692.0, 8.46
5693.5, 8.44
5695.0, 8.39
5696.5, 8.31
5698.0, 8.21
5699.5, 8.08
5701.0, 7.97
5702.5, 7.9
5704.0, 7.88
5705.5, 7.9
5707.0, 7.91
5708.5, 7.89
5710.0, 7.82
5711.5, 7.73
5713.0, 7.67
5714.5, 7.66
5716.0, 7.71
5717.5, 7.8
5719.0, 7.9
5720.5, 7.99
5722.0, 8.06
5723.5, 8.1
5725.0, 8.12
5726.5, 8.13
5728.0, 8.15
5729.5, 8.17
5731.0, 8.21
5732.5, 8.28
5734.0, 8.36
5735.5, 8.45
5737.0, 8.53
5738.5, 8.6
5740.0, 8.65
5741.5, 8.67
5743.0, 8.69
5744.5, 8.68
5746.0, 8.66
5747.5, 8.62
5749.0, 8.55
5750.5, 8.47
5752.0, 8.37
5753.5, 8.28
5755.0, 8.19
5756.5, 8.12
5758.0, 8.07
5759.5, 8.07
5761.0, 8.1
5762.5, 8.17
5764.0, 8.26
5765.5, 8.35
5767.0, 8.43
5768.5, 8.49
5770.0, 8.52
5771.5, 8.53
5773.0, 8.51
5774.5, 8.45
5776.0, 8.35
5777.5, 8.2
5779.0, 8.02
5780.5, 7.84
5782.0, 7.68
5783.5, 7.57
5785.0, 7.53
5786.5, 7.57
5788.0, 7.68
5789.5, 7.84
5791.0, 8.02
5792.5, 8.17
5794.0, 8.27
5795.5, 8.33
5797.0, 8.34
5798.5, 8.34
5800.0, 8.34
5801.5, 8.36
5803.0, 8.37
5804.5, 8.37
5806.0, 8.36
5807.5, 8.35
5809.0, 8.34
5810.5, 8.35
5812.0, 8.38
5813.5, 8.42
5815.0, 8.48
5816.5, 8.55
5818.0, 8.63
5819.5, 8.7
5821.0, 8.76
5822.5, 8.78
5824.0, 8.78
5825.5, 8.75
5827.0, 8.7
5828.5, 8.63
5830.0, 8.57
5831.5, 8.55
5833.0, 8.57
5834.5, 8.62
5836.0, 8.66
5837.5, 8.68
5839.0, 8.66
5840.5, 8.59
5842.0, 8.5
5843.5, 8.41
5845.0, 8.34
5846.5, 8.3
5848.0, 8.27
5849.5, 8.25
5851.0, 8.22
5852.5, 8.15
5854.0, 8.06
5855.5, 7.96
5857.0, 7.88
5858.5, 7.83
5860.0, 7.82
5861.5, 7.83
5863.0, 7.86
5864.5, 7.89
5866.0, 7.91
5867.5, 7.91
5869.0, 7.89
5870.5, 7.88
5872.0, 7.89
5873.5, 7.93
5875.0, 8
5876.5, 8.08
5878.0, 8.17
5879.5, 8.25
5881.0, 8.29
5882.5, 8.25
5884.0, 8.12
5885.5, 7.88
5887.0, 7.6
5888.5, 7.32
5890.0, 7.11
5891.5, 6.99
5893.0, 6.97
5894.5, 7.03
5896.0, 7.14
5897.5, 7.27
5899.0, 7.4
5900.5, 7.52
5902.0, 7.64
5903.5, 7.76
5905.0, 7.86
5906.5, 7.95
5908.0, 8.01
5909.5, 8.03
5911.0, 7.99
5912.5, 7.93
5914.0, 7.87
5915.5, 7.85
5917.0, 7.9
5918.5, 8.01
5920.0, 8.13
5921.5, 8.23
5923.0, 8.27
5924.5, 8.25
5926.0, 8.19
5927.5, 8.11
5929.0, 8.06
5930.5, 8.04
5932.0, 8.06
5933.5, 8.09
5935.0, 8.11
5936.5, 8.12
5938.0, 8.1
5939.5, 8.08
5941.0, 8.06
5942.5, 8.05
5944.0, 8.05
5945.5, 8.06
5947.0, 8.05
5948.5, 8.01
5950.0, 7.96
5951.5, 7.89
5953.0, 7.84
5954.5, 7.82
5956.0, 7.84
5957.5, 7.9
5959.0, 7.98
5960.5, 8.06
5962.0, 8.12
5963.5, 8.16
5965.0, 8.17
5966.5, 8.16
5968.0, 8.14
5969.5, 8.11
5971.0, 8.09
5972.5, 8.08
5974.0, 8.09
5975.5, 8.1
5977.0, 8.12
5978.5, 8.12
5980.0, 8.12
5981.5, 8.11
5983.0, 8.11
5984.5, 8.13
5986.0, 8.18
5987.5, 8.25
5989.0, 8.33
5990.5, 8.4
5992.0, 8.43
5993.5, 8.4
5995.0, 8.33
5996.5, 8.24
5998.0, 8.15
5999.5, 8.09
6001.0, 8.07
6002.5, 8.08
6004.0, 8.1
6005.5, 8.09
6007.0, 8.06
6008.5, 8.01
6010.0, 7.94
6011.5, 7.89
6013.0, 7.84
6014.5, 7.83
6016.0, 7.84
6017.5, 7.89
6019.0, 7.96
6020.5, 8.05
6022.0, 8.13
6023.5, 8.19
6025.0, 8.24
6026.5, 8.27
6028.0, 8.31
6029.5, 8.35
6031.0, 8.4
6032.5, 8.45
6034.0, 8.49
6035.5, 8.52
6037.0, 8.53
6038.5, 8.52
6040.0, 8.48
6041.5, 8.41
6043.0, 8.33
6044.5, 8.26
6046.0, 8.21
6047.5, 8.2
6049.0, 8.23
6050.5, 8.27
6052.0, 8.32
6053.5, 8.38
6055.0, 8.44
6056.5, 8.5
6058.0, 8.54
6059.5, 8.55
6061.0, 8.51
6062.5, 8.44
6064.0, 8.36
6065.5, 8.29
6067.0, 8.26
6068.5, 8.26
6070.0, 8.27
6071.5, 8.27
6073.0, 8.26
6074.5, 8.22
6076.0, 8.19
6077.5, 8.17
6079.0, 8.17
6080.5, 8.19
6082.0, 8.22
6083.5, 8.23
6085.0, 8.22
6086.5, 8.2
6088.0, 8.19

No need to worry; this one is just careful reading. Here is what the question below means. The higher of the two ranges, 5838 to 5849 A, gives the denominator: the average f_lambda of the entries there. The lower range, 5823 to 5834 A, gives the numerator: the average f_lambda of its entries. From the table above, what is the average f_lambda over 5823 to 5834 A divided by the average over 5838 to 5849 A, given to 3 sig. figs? 1.03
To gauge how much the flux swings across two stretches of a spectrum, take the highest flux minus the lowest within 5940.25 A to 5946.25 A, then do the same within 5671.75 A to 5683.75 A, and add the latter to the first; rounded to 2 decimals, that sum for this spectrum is 0.56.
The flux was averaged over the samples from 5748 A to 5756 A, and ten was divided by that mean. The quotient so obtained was 1.19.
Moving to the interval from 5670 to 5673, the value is 1.31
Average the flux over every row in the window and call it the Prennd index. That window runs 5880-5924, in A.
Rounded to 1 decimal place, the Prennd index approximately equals 7.7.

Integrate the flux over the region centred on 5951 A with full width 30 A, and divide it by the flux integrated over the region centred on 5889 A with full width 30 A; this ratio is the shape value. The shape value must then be 1.05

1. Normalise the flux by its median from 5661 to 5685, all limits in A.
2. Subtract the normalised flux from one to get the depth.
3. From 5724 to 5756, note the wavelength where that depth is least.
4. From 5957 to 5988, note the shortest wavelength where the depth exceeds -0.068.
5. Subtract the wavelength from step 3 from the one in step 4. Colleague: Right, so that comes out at 214.5 A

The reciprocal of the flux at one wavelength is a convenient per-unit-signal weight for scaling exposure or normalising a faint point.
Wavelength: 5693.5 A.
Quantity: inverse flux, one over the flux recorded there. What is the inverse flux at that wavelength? 0.118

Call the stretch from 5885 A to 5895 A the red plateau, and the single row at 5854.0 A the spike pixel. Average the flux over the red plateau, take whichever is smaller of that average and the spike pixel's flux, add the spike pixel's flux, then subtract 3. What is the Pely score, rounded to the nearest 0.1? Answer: 12.3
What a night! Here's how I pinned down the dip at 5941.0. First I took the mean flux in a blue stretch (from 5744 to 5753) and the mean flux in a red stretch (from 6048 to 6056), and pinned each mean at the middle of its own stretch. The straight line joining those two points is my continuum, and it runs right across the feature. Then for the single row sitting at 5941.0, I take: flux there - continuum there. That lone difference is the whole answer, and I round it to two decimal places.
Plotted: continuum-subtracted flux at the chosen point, -0.35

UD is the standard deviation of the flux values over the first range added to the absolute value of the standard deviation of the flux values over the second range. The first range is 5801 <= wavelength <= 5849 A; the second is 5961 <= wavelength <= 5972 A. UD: 0.19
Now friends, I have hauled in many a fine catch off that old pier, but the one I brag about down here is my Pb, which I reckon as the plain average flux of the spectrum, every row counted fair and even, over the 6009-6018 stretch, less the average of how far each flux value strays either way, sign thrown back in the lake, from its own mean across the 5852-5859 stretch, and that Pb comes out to 7.77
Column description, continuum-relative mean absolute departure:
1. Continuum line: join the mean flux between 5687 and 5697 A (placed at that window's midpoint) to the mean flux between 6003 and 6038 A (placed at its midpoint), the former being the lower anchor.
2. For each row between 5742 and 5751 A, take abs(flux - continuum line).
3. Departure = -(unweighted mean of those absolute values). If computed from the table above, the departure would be -0.3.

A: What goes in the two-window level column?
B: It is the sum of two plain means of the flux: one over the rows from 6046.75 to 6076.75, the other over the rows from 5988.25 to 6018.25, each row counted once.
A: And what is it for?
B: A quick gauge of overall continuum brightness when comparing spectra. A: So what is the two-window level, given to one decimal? 16.4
